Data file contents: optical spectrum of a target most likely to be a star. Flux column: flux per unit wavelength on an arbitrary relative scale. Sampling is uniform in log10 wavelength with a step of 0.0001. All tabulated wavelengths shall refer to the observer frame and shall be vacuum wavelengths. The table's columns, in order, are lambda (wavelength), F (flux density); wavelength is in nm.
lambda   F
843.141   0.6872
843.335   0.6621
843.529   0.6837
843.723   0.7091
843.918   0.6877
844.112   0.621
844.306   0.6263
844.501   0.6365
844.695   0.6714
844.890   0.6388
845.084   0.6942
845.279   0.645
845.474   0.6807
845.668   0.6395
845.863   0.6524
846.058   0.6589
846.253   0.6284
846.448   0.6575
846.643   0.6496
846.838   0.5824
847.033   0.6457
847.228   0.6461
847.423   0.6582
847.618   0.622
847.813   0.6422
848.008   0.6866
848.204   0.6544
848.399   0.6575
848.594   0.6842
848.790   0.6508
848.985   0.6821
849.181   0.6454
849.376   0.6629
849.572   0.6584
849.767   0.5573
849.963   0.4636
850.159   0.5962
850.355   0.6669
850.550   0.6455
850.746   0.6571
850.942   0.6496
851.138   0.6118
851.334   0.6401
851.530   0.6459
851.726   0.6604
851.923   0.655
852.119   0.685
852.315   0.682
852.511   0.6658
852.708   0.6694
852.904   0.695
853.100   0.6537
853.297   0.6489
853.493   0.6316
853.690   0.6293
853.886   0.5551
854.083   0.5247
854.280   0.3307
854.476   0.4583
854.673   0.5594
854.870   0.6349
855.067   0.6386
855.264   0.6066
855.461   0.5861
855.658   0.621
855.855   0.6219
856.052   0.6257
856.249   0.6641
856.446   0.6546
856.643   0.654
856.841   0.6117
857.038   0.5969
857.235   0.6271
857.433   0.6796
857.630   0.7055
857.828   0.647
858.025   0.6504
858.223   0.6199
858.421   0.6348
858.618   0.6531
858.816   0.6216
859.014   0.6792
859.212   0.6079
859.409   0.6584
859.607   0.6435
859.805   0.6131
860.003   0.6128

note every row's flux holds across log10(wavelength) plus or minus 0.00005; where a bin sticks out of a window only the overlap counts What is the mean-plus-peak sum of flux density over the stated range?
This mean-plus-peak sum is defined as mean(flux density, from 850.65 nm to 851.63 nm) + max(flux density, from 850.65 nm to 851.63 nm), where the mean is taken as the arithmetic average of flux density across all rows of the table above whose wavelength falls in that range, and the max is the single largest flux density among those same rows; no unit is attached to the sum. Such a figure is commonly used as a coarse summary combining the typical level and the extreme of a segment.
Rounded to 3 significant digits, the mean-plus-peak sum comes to 1.30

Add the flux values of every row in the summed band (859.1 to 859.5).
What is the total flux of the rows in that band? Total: 1.27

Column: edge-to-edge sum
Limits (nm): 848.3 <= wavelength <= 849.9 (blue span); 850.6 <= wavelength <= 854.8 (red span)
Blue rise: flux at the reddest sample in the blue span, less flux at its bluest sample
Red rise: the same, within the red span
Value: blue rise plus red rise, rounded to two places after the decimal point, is -0.20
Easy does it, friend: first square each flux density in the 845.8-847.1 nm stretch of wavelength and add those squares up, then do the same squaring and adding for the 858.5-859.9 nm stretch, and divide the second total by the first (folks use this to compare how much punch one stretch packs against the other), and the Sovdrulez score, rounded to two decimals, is 1.00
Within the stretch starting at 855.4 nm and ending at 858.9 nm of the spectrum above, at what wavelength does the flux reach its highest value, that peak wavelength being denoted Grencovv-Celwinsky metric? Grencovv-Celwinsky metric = 857.630 nm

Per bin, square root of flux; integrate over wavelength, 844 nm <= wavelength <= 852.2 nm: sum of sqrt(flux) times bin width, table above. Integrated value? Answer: 6.6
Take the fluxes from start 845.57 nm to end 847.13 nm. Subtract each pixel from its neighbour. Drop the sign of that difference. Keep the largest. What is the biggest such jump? 0.067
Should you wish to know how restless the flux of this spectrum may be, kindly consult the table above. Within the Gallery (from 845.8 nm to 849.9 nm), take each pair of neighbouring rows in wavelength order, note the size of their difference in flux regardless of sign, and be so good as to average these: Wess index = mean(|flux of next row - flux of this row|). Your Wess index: 0.030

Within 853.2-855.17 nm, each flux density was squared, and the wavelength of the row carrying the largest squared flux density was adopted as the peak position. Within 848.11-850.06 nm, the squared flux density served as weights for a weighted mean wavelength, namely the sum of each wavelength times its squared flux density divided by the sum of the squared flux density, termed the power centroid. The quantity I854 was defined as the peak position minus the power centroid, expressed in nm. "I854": 4.29 nm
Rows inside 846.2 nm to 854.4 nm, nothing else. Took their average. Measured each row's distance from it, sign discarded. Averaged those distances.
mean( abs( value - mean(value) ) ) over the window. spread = 0.040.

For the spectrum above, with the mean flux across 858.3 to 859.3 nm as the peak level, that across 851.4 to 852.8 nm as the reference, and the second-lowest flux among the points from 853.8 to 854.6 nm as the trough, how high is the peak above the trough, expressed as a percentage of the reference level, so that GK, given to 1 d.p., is 27.2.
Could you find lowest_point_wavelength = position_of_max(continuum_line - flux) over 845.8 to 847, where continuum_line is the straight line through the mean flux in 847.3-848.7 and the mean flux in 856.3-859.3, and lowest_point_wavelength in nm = 846.838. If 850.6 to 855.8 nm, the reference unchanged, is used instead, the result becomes 854.280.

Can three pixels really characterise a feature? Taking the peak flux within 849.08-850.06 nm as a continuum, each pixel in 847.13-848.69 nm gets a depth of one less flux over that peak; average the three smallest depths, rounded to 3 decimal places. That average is -0.020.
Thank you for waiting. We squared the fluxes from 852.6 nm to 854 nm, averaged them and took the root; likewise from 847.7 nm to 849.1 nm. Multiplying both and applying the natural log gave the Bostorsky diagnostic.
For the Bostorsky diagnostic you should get -0.85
